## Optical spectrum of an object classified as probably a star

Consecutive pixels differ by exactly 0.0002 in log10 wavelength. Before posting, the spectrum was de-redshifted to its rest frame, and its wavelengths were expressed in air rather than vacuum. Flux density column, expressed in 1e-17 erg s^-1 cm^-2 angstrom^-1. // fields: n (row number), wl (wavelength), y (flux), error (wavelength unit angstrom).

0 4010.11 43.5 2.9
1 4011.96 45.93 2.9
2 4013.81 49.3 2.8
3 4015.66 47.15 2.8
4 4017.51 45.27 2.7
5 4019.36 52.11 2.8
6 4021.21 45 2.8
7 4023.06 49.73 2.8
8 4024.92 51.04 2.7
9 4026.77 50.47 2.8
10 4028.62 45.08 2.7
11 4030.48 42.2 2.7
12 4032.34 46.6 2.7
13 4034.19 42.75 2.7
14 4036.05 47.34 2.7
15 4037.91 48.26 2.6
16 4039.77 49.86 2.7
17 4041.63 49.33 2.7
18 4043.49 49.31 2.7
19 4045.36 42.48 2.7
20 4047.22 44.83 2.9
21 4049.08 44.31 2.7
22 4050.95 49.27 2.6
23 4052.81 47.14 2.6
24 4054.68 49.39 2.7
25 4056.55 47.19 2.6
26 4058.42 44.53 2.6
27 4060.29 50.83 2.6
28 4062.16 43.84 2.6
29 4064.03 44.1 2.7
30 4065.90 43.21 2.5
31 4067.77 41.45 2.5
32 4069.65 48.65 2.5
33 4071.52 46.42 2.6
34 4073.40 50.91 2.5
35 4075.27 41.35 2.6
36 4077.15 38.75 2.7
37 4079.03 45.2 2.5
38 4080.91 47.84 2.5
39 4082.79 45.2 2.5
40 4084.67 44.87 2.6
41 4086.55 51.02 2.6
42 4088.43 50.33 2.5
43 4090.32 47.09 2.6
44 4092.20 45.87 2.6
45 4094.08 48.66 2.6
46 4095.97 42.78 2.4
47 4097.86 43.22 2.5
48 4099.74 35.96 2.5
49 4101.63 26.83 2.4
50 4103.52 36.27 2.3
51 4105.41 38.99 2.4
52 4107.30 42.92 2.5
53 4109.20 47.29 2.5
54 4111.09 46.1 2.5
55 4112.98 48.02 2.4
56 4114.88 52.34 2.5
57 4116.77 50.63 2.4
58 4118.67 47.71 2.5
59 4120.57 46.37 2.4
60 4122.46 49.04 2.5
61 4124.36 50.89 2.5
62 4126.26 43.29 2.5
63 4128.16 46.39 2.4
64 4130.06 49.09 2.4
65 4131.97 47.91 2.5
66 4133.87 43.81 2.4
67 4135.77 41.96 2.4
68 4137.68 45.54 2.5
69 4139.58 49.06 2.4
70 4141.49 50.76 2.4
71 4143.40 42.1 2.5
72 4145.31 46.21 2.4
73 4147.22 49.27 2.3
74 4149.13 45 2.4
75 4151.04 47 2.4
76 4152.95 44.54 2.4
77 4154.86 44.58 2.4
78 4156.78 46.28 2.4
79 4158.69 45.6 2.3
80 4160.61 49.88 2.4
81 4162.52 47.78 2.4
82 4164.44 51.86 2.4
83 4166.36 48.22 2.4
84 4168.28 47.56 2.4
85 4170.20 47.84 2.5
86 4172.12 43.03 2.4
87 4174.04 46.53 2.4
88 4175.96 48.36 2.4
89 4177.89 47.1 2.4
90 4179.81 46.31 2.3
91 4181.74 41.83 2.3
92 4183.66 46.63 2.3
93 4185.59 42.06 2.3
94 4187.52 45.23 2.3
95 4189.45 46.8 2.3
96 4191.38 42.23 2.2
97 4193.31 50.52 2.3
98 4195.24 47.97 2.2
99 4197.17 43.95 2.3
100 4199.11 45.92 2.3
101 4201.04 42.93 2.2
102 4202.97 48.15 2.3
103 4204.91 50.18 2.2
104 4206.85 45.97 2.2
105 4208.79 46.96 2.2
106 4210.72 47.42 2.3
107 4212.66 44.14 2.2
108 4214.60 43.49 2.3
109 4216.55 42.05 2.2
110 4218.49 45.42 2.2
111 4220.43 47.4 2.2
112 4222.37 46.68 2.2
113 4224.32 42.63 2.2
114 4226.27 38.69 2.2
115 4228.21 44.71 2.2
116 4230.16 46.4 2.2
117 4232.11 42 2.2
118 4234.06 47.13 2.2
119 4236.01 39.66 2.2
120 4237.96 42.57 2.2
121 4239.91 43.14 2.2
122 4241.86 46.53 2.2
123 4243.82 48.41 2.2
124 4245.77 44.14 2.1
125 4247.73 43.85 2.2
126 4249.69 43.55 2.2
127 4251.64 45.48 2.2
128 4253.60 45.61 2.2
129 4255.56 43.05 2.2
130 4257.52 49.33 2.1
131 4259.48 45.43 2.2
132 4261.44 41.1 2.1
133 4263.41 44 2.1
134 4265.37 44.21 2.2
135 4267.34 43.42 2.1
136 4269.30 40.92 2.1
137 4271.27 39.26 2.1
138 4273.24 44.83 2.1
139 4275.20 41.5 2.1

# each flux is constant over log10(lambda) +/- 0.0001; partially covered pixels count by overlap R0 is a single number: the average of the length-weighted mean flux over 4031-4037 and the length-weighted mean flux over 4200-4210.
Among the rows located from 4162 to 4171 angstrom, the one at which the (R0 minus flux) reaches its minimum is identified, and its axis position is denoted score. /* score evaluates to 4164.44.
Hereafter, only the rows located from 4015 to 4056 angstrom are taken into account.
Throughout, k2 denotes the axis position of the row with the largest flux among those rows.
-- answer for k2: 4019.36 angstrom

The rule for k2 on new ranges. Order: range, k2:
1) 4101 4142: 4114.88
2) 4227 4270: 4257.52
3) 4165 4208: 4193.31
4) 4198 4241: 4204.91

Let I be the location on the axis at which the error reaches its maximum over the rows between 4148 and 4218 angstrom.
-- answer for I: 4170.20 angstrom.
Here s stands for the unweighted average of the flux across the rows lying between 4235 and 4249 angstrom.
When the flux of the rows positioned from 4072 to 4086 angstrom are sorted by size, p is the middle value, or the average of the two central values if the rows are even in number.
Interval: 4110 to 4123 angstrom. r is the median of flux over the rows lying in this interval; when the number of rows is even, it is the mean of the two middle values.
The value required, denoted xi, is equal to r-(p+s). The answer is -41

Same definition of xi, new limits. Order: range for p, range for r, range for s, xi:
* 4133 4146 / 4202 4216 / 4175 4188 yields -44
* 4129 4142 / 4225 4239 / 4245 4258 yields -50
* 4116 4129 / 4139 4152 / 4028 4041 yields -47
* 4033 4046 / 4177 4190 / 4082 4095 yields -50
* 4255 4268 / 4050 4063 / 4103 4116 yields -41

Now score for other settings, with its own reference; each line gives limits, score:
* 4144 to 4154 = 4147.22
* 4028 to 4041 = 4039.77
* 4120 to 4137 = 4124.36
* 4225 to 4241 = 4234.06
